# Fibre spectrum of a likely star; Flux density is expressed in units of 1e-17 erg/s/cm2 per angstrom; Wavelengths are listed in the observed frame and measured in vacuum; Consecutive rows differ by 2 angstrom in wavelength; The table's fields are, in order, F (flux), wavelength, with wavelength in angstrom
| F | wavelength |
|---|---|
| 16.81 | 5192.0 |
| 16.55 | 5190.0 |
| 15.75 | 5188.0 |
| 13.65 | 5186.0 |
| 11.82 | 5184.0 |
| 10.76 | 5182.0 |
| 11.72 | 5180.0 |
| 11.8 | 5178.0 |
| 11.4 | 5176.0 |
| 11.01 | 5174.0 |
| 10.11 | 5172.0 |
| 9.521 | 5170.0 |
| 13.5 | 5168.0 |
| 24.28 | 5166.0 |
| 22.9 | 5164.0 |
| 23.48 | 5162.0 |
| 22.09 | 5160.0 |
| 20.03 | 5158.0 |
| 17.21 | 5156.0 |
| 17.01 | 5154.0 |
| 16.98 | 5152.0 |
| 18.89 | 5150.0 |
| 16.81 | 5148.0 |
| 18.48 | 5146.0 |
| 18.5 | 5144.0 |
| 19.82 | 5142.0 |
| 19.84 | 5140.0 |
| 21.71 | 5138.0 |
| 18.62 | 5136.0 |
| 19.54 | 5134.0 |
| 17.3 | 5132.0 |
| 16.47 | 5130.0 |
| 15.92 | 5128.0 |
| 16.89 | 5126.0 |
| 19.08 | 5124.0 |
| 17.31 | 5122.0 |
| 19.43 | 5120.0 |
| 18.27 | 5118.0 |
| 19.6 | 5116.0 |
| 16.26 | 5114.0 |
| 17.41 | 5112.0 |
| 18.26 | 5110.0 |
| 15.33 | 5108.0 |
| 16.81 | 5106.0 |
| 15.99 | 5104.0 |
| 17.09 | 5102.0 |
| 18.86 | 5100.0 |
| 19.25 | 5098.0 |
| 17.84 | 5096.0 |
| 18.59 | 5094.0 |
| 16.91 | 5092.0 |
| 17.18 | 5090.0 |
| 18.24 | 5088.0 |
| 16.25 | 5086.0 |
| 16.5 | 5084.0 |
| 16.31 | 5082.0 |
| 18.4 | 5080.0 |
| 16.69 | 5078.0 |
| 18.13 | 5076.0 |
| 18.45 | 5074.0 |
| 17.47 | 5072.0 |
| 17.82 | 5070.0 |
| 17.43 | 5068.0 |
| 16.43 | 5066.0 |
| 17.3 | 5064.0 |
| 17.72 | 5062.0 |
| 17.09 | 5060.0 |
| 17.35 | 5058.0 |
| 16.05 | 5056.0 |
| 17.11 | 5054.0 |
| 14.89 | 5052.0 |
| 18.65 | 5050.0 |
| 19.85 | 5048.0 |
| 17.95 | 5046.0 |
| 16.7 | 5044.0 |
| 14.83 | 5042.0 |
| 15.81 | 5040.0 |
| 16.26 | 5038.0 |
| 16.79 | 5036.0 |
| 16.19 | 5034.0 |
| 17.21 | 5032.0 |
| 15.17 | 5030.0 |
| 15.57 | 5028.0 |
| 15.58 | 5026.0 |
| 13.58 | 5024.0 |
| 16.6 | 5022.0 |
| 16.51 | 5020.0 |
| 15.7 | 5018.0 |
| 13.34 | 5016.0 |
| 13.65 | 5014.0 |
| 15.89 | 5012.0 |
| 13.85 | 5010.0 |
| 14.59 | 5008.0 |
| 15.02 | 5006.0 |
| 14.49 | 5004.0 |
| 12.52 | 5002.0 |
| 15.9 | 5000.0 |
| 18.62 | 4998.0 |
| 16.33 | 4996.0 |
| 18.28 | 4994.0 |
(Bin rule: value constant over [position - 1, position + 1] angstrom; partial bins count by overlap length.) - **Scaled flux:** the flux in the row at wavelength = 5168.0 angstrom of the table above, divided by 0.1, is 135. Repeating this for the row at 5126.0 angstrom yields 169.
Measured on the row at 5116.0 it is 196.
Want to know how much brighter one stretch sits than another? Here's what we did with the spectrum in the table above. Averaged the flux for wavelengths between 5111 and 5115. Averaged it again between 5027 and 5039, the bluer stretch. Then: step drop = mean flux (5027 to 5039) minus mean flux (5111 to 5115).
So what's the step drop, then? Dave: -0.6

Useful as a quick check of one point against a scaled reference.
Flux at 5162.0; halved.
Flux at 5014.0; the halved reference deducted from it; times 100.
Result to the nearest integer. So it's 191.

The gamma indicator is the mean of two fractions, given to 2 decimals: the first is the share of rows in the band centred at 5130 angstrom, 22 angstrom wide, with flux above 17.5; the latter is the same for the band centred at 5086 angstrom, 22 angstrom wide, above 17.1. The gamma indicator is 0.55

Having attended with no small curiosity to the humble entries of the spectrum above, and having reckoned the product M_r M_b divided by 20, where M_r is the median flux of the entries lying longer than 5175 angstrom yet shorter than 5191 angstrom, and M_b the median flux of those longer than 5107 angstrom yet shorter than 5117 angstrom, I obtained 10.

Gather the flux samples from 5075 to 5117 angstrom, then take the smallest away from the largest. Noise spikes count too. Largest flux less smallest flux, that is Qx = 4.3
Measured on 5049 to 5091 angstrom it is 3.8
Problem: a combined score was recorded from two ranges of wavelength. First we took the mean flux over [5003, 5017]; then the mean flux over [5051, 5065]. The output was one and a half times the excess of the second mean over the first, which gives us 3.6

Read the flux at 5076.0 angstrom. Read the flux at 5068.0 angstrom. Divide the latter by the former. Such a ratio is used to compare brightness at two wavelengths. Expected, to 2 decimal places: 0.96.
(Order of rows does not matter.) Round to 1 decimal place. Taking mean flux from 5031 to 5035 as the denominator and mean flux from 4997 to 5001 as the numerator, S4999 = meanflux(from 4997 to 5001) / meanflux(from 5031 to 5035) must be 1.0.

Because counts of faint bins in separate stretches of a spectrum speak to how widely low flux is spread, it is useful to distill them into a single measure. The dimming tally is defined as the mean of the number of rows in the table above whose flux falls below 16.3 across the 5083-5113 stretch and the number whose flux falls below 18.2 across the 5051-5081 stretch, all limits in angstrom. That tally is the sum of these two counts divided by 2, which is 8.0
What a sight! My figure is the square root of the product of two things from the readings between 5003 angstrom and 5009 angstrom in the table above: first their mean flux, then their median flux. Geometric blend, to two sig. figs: 15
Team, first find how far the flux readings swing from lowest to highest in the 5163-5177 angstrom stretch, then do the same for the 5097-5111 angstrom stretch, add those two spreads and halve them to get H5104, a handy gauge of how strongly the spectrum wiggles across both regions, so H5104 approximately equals 9.3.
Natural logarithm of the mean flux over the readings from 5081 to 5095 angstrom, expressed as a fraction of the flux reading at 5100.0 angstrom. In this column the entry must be -0.10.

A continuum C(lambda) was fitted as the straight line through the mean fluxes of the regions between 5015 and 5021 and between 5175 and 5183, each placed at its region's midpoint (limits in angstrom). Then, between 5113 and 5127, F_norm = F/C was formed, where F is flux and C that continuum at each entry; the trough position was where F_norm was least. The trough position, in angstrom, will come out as 5114.0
